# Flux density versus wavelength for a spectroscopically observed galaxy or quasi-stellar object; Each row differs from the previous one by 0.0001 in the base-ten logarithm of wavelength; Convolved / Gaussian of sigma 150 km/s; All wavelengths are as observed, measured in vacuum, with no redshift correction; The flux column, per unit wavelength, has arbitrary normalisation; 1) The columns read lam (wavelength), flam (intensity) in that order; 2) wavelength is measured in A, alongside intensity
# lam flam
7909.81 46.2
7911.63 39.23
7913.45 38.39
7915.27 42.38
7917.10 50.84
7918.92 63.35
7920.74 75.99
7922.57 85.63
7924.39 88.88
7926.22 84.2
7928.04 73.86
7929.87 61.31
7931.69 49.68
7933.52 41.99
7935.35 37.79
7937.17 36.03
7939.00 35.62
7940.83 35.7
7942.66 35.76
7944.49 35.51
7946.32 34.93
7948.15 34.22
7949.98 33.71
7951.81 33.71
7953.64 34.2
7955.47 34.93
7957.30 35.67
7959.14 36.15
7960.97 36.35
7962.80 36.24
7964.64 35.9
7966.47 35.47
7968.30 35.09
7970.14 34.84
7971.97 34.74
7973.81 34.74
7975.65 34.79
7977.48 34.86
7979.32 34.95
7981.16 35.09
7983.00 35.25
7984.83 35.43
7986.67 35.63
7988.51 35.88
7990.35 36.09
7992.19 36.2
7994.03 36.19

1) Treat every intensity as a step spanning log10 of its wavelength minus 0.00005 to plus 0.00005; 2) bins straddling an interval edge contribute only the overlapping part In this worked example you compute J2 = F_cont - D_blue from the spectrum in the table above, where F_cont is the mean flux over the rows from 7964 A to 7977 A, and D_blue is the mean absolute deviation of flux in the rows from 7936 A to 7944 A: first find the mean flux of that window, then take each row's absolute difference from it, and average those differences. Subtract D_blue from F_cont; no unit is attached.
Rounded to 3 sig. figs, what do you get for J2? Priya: 35.0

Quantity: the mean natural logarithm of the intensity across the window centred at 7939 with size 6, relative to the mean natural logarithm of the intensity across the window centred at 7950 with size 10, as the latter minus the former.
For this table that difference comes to -0.05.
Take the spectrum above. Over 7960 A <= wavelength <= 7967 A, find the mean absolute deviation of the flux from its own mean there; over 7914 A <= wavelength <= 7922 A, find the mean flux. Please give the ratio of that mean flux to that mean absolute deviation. 191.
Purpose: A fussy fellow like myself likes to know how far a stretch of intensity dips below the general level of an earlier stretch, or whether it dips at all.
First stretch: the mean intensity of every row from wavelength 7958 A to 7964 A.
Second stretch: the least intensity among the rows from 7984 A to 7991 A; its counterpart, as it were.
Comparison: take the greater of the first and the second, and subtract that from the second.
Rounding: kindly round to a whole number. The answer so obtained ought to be -1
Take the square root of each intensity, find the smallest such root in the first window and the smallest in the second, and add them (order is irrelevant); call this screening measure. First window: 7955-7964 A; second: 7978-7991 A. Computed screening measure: 11.82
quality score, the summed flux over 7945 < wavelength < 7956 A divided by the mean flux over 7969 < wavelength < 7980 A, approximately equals 5.9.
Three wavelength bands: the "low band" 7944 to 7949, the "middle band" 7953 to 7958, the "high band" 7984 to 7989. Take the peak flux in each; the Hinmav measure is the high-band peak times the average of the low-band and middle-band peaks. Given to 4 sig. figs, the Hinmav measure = 1277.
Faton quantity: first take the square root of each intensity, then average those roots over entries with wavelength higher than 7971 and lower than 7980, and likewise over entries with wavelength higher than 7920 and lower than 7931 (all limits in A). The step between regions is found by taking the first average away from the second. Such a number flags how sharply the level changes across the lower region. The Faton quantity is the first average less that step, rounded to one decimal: 3.0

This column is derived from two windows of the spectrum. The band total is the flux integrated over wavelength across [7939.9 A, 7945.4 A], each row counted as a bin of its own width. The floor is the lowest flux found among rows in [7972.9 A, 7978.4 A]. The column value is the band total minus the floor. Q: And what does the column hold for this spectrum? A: 161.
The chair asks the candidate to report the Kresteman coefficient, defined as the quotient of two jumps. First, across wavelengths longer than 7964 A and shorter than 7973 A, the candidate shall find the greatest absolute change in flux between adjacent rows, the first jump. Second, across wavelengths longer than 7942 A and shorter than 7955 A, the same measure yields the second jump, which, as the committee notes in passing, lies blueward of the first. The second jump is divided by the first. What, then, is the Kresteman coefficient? 1.7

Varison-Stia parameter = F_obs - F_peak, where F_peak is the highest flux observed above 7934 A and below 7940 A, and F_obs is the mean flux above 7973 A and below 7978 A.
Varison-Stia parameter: -3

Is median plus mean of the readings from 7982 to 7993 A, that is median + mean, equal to 72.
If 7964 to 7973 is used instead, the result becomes 70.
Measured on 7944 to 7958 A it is 69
